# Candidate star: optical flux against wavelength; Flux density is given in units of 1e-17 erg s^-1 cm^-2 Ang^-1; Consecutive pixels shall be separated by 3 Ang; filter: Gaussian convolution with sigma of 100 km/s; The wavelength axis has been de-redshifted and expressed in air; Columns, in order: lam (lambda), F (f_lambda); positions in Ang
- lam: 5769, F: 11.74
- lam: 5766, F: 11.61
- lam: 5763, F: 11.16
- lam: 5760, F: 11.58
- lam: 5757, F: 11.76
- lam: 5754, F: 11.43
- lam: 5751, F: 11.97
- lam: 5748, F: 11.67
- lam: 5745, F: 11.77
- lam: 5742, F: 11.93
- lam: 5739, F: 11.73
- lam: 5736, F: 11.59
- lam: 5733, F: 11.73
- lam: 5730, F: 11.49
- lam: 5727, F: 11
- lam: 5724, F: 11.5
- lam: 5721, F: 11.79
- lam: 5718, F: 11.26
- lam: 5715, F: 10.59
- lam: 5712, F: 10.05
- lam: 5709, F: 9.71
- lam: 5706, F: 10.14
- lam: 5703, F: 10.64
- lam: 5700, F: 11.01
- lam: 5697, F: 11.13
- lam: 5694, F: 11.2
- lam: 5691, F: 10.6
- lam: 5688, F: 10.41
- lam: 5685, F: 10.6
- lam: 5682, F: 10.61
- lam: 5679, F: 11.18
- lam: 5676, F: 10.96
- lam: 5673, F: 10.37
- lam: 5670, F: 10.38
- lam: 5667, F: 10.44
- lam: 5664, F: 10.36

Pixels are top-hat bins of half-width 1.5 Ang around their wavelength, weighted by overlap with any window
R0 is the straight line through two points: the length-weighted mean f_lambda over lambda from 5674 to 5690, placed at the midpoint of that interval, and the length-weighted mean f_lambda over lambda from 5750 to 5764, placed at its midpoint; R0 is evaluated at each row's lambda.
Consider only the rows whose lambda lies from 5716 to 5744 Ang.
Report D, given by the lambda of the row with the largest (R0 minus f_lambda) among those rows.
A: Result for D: 5727 Ang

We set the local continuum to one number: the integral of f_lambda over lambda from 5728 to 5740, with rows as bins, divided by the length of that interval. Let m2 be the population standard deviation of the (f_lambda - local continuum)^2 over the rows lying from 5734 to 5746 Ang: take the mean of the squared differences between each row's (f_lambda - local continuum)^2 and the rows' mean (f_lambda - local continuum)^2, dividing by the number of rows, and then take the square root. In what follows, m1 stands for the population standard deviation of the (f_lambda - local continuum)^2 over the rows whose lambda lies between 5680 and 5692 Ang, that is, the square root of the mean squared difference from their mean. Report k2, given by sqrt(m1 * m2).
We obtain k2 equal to 0.1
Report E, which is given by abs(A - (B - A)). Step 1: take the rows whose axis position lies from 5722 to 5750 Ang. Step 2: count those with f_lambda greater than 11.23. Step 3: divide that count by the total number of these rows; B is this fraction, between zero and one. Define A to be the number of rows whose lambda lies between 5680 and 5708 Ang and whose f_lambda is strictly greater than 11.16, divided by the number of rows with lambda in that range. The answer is 0.67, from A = 0.11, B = 0.9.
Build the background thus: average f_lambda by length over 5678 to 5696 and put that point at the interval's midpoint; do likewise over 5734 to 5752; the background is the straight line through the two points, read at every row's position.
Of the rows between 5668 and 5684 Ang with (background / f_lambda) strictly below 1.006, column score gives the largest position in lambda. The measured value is 5679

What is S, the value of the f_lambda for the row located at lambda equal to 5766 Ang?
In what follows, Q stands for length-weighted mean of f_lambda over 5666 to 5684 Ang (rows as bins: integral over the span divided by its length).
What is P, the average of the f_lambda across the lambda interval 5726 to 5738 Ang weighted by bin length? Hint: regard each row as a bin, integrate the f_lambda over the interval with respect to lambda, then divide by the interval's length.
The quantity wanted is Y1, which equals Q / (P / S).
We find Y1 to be 10.8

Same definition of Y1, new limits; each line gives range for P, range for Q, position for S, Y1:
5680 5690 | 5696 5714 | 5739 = 11.6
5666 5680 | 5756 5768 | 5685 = 11.5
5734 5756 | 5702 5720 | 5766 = 10.3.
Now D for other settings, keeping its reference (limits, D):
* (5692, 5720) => 5709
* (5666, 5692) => 5688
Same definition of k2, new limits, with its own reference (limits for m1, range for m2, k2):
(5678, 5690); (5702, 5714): 0.7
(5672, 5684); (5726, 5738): 0.3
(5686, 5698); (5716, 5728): 0.3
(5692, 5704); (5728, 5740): 0.0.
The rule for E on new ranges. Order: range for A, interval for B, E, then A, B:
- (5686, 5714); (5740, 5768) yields 0.67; 0.11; 0.9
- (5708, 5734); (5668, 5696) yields 1.11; 0.56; 0.0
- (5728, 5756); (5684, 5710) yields 2.00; 1.00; 0.0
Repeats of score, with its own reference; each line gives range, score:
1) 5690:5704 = 5700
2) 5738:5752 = 5751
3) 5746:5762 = 5751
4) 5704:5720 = 5718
